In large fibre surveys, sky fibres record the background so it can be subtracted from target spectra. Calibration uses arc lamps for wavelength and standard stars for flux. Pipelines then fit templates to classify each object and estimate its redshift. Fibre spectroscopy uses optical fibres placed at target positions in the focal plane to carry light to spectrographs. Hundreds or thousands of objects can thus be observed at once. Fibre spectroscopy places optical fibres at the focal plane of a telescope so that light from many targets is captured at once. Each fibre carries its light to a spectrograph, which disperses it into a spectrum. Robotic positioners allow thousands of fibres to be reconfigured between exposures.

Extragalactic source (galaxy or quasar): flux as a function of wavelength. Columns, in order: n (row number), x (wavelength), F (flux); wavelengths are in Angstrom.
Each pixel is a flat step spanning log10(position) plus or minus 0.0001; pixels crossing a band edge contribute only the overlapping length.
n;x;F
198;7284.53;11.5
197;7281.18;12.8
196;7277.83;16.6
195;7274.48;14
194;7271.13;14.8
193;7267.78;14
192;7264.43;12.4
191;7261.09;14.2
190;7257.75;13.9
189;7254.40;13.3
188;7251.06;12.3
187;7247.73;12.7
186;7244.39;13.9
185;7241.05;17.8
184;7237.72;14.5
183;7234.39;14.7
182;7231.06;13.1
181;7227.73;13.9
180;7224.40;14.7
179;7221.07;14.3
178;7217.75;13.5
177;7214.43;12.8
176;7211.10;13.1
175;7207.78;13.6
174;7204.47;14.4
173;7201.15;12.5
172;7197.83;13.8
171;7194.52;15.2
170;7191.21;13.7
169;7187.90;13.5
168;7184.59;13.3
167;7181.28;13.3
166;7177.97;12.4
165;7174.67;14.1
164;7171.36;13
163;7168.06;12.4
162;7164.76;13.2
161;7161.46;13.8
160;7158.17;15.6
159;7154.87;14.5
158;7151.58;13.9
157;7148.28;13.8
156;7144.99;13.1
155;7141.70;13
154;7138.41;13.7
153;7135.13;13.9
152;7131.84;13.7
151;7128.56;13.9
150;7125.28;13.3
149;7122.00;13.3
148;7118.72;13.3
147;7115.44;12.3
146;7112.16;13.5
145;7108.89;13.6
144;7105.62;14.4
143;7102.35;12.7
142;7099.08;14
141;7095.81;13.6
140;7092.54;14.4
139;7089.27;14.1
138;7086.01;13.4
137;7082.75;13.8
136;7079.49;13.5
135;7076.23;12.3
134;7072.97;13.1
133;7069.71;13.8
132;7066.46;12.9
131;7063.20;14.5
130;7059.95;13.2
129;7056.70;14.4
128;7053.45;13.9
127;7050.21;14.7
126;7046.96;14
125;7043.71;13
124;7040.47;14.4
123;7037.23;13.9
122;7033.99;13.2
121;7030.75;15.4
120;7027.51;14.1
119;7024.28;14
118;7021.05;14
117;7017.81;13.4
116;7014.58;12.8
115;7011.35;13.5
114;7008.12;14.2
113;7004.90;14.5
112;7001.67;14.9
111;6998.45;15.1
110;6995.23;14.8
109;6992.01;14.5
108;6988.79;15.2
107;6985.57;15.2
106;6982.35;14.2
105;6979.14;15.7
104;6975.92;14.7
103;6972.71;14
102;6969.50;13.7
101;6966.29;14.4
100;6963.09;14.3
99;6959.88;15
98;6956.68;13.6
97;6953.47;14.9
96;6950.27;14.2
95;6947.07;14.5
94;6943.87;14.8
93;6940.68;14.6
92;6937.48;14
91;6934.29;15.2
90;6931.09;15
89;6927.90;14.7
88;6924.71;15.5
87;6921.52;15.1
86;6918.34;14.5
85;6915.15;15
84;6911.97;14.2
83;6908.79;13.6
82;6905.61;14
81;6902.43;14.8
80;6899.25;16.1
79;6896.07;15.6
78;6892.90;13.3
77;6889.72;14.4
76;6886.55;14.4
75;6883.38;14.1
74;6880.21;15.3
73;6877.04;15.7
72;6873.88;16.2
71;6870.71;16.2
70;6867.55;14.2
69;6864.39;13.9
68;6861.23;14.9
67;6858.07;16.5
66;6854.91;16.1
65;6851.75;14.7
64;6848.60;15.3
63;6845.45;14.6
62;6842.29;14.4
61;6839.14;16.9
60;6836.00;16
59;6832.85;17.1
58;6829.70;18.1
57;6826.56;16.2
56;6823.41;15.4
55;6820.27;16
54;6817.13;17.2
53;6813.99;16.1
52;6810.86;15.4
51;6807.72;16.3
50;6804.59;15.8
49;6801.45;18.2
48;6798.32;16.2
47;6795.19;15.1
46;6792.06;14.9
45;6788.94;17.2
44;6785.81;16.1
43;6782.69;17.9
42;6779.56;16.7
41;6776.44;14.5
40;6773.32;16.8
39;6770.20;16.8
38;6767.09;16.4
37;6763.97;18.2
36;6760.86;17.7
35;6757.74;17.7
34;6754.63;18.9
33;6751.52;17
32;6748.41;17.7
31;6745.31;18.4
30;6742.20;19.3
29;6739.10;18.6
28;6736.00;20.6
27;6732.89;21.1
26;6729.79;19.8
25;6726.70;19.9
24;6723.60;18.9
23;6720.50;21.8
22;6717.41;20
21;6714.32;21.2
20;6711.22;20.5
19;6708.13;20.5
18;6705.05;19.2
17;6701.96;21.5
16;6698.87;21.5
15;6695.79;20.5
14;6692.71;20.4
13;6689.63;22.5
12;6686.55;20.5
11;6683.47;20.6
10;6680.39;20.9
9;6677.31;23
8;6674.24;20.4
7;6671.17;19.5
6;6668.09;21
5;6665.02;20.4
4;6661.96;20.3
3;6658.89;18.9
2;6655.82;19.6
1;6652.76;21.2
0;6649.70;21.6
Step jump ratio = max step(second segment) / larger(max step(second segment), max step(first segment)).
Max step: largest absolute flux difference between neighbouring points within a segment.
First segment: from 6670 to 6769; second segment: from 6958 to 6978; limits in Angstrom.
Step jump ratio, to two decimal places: 0.24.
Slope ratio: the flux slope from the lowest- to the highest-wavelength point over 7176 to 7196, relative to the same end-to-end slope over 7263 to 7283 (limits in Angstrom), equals 7.1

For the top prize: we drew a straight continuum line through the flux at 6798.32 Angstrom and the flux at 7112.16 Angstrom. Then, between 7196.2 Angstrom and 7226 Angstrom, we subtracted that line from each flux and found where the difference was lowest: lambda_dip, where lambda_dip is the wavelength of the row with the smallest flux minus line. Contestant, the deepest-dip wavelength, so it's 7201.15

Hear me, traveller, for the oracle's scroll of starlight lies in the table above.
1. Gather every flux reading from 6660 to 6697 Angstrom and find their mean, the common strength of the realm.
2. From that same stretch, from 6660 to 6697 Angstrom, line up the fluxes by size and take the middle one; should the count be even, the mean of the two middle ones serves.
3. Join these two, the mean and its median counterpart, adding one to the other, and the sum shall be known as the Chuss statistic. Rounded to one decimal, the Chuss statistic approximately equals 41.3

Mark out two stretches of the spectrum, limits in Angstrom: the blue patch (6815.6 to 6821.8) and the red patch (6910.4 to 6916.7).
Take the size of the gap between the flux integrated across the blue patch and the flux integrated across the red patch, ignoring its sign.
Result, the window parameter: 11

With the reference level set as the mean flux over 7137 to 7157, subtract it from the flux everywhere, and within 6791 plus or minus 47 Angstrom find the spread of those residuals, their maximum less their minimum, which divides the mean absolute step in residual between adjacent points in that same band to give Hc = 0.26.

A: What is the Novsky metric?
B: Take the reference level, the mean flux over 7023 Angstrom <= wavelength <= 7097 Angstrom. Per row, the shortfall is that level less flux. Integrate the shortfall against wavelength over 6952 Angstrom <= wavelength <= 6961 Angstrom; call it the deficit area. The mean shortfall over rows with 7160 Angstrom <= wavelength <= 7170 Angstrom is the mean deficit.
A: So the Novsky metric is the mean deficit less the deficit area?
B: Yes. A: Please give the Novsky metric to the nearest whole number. 7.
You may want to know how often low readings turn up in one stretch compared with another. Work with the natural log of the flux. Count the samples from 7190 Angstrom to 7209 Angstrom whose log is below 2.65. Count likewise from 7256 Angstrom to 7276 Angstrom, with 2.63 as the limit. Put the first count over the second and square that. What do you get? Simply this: 16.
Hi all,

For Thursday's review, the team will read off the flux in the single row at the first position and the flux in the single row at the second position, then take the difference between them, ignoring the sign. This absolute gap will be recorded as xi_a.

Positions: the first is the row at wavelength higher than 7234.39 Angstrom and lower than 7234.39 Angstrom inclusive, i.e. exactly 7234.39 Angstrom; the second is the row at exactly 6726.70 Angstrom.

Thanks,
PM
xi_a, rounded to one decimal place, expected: 5.2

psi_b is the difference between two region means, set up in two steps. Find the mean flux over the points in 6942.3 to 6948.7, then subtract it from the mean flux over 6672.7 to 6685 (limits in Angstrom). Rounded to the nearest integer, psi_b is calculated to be 7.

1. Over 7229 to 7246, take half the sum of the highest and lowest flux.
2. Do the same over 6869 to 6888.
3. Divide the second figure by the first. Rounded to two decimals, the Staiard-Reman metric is 0.98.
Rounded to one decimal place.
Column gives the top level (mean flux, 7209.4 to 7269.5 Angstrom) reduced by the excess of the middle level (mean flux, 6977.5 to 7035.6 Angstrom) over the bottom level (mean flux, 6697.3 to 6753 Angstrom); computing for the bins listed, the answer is 19.3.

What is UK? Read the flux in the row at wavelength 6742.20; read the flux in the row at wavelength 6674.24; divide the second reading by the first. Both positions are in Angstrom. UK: 1.06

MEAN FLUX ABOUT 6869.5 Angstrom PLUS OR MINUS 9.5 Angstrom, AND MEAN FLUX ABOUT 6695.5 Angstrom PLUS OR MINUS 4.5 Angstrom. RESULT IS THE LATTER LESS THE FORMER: 5.6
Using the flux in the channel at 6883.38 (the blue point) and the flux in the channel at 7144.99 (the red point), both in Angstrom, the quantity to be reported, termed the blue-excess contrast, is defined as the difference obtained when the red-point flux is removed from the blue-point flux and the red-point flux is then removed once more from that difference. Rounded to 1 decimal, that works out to -12.1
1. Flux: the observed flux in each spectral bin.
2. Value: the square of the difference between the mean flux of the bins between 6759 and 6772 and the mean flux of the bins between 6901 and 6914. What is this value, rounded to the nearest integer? 10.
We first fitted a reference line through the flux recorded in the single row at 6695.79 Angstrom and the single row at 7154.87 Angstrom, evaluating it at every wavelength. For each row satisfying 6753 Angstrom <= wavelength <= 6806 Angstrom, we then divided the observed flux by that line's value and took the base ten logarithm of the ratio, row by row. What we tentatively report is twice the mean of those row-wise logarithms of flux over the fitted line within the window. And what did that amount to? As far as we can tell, -0.129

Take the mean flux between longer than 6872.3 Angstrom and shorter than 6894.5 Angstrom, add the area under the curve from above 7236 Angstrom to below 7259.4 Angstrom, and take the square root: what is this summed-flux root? 18.5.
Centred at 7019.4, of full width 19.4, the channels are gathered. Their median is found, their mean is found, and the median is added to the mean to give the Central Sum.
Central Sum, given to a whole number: 27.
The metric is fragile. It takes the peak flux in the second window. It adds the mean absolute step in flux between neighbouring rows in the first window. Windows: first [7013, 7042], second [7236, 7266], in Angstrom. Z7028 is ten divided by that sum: 0.539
